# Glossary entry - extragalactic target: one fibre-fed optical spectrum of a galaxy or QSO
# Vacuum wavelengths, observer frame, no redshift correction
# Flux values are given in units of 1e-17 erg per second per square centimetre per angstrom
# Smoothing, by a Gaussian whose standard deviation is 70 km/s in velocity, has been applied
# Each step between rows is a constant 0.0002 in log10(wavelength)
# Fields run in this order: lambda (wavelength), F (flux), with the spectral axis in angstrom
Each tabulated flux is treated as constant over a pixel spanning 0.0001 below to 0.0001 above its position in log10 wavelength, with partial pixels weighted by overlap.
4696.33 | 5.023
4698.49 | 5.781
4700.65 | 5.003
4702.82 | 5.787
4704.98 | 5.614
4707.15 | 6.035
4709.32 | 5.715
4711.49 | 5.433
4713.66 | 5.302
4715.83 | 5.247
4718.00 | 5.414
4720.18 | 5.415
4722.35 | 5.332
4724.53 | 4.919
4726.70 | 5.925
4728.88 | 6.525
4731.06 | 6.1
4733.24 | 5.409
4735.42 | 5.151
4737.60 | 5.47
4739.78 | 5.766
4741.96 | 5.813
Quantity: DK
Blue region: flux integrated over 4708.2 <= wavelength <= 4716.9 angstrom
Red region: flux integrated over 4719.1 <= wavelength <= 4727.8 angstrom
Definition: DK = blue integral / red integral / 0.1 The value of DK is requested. 10.0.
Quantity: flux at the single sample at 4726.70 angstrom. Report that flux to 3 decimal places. 5.925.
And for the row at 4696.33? 5.023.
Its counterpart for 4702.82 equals 5.787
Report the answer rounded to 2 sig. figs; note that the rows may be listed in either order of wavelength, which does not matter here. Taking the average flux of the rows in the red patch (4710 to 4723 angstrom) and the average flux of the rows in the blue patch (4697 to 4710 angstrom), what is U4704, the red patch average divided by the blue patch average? 0.95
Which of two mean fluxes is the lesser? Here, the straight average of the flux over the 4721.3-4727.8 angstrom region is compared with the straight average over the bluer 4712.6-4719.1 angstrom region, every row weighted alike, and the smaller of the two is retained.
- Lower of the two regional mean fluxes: 5.32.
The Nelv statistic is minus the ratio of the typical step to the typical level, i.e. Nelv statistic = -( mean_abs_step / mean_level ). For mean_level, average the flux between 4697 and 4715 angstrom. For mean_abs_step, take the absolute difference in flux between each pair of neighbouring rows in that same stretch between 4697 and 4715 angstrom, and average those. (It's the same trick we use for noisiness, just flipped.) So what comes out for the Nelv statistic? -0.074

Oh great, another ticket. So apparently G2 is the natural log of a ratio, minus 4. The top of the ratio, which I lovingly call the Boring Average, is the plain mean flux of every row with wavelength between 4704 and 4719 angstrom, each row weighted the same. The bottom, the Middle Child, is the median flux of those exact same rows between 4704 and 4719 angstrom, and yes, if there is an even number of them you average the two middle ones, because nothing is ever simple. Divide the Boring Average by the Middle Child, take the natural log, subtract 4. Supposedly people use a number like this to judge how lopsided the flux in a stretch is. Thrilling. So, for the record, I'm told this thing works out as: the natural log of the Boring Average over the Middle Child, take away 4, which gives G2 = -3.981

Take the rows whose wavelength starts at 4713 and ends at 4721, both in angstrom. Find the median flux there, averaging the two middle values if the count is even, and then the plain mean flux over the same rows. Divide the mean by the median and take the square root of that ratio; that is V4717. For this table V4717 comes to 0.999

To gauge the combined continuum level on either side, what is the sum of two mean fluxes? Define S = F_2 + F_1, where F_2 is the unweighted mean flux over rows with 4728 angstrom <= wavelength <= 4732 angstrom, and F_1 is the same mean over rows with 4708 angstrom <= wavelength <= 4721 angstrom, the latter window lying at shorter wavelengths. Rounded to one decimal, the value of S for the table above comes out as 11.7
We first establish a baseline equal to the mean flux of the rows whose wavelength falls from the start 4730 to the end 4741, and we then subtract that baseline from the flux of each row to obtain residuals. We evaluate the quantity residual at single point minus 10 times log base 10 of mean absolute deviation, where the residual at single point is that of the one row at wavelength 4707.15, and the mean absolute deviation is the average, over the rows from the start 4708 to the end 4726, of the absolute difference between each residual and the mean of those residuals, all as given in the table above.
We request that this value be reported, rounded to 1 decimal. 8.8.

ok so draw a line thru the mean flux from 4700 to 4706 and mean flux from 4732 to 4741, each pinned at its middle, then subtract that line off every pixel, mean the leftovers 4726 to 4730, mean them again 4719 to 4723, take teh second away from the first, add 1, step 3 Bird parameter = 1.9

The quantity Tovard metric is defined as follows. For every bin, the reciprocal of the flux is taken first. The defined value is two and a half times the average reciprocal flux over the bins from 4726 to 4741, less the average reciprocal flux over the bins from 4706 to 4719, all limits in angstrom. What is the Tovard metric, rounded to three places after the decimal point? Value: 0.255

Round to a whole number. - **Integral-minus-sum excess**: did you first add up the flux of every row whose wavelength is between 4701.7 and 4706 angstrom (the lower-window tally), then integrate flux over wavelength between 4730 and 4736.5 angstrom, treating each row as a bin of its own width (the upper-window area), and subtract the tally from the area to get 25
